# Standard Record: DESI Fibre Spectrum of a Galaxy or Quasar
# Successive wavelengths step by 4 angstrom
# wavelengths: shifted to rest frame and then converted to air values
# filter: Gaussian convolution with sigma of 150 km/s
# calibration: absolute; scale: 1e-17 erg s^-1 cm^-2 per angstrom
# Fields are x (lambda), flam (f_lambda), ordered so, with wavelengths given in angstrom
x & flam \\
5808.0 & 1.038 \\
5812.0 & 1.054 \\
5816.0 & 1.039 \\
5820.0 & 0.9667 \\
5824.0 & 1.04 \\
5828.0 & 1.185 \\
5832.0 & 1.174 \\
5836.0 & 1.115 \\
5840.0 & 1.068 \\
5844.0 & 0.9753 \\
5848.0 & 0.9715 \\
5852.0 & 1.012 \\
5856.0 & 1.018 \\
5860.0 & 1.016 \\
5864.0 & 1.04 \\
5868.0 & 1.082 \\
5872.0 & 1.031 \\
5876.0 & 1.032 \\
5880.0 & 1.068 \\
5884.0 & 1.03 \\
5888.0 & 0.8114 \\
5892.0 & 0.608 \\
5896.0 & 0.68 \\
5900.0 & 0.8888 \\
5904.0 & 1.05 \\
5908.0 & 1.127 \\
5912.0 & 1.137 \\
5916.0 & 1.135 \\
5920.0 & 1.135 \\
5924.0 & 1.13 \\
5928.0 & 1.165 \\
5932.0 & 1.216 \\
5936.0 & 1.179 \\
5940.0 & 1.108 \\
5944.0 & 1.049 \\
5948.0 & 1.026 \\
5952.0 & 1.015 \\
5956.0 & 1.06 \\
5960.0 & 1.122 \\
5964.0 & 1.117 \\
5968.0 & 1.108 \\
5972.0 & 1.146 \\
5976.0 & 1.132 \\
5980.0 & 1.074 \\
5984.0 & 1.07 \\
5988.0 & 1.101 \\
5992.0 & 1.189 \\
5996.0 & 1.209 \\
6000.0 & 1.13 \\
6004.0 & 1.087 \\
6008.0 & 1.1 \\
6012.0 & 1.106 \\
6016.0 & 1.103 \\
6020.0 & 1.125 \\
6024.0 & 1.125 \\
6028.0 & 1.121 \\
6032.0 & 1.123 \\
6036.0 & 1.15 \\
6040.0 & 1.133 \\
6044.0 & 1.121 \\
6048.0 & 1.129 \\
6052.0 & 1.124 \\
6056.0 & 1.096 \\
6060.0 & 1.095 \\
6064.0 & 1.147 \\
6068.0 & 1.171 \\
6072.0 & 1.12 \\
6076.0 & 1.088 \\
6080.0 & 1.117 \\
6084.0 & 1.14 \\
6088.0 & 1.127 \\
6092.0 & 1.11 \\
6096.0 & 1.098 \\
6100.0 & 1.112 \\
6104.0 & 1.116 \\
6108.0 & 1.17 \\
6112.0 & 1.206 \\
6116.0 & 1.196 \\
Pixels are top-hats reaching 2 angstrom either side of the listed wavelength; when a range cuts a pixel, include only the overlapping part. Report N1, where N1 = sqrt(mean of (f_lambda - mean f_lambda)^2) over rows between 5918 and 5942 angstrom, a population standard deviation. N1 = 0.036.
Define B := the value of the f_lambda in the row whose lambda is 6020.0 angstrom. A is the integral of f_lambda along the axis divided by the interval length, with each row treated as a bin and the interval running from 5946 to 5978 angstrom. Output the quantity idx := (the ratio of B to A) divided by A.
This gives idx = 0.95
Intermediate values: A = 1.09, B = 1.125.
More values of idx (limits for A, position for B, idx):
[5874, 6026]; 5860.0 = 0.89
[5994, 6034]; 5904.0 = 0.83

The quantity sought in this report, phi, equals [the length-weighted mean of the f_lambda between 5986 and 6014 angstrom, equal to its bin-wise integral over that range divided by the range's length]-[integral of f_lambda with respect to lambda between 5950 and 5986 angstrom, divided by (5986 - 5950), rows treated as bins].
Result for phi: 0.04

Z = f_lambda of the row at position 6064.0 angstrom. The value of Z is 1.147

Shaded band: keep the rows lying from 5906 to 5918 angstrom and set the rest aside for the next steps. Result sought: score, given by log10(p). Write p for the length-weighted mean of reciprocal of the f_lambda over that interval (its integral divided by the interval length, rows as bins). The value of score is -0.054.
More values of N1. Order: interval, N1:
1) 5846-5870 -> 0.033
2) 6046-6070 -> 0.027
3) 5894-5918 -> 0.168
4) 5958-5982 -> 0.022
